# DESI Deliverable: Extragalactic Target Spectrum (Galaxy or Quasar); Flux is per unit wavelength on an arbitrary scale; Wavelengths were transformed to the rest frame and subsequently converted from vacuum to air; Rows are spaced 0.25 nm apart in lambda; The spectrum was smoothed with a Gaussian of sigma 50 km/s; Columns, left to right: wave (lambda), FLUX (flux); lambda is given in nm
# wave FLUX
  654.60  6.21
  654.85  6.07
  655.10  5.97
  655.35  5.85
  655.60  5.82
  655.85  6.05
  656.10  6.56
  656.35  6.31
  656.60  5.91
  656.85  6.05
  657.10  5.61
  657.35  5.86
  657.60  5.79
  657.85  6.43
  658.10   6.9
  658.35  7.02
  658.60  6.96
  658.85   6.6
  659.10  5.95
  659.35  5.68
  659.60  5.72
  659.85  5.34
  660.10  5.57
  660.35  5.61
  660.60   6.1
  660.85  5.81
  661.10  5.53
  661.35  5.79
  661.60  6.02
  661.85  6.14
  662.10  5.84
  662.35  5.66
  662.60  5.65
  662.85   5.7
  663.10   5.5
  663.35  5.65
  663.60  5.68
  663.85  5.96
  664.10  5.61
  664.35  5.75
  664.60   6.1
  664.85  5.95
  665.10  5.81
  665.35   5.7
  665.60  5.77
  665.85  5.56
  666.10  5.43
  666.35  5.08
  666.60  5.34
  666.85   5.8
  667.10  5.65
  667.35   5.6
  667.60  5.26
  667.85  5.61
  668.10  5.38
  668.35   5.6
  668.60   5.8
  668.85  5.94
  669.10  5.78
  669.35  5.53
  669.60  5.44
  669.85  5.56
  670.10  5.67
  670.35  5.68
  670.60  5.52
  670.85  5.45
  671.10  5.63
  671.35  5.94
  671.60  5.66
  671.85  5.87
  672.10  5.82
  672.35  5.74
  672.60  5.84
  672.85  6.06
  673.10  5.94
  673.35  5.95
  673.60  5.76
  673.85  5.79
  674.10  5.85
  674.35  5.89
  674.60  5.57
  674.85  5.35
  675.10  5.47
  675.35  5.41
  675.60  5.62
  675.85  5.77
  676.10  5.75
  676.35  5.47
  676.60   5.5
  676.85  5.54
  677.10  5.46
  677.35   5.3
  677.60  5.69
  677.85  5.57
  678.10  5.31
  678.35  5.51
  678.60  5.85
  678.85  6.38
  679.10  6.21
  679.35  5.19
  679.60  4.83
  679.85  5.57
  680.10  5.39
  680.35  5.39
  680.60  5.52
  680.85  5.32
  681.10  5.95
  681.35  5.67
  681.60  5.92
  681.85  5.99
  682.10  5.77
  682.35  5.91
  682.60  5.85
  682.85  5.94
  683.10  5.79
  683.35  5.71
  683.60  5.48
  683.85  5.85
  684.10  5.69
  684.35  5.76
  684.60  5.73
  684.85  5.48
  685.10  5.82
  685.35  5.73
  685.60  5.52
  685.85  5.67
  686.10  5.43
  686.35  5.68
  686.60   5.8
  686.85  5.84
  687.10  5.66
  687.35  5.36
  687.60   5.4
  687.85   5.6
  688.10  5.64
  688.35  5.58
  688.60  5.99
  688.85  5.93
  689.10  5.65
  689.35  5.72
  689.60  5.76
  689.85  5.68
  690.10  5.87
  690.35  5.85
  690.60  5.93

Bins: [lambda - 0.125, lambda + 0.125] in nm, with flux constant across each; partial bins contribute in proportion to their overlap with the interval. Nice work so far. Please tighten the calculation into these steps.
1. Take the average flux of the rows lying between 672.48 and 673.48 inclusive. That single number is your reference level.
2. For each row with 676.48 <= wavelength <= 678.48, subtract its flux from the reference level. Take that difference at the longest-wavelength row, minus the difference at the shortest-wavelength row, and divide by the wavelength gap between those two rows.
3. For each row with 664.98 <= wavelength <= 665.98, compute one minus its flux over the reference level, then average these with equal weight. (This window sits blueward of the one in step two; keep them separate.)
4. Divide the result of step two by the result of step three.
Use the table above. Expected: 0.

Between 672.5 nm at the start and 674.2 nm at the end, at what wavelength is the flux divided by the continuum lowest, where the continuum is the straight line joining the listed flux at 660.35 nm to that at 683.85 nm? 673.60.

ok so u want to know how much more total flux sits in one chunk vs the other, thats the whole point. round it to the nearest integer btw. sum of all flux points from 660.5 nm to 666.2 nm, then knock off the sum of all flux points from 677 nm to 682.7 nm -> 3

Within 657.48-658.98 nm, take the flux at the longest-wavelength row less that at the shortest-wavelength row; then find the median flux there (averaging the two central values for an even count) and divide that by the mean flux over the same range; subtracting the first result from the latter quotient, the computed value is 0.21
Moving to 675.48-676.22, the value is 0.88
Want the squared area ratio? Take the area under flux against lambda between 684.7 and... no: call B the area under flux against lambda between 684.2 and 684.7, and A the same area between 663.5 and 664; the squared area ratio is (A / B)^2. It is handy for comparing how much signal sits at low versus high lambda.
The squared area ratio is 1.03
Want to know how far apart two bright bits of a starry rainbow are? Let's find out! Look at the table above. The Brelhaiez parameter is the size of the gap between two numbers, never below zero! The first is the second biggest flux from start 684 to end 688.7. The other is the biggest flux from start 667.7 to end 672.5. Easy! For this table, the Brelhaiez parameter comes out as 0.10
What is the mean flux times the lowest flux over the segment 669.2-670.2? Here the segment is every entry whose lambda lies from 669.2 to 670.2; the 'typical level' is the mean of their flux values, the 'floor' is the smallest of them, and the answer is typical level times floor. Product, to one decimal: 30.2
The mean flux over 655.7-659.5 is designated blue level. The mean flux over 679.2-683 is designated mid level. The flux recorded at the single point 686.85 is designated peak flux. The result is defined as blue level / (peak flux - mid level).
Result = 28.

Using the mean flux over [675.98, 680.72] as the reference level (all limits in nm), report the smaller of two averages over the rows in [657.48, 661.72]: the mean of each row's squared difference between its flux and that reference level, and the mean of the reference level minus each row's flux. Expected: -0.50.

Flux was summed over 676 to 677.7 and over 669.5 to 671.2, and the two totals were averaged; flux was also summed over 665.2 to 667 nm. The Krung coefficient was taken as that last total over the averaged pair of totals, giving 1.00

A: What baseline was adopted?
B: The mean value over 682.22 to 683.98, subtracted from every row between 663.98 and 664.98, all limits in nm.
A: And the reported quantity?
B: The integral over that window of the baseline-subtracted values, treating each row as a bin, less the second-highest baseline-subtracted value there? -0.10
